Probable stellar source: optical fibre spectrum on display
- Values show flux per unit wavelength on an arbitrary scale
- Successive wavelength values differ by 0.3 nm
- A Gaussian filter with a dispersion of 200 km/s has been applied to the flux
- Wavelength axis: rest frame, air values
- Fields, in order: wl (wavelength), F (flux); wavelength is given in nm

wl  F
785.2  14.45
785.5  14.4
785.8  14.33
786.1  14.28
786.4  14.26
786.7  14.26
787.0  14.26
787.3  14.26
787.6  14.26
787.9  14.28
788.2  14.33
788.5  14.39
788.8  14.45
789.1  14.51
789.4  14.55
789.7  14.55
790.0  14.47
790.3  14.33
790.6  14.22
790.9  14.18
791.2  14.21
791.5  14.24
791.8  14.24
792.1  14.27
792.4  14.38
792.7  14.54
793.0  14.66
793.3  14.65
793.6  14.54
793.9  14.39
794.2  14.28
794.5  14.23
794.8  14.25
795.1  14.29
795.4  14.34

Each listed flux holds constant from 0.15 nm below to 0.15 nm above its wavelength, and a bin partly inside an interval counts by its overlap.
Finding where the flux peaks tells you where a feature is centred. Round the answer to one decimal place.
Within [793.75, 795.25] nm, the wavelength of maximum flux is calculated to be 793.9 nm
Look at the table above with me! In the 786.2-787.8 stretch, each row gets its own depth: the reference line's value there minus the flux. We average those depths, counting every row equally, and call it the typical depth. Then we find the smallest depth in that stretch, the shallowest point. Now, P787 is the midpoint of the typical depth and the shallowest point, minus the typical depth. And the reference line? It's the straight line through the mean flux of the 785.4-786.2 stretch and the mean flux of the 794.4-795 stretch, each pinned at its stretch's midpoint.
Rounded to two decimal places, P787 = 0.00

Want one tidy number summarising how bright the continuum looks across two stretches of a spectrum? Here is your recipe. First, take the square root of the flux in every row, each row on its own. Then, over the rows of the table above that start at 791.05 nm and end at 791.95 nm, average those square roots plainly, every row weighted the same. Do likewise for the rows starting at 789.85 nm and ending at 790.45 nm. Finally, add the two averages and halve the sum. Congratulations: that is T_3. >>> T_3 3.78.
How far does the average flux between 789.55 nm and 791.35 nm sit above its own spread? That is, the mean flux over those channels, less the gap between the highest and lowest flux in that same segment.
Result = 14.0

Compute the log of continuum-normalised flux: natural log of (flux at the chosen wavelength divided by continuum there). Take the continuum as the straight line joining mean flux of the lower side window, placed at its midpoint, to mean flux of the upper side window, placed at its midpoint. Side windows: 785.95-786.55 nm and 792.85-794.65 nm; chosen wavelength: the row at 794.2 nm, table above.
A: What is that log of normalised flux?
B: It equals -0.013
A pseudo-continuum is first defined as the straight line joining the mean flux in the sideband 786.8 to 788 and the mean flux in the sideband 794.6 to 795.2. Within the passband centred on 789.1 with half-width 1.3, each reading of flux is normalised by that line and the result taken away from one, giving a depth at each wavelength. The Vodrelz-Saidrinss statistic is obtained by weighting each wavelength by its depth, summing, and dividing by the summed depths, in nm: 789.31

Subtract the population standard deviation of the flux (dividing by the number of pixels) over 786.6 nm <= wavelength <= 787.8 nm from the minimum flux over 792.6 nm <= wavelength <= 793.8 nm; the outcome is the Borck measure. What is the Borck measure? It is 14.5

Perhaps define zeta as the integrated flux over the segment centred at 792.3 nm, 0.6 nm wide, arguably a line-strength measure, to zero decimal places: 9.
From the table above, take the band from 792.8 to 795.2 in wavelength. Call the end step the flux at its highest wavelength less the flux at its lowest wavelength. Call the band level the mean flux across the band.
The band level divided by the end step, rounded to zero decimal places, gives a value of -39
